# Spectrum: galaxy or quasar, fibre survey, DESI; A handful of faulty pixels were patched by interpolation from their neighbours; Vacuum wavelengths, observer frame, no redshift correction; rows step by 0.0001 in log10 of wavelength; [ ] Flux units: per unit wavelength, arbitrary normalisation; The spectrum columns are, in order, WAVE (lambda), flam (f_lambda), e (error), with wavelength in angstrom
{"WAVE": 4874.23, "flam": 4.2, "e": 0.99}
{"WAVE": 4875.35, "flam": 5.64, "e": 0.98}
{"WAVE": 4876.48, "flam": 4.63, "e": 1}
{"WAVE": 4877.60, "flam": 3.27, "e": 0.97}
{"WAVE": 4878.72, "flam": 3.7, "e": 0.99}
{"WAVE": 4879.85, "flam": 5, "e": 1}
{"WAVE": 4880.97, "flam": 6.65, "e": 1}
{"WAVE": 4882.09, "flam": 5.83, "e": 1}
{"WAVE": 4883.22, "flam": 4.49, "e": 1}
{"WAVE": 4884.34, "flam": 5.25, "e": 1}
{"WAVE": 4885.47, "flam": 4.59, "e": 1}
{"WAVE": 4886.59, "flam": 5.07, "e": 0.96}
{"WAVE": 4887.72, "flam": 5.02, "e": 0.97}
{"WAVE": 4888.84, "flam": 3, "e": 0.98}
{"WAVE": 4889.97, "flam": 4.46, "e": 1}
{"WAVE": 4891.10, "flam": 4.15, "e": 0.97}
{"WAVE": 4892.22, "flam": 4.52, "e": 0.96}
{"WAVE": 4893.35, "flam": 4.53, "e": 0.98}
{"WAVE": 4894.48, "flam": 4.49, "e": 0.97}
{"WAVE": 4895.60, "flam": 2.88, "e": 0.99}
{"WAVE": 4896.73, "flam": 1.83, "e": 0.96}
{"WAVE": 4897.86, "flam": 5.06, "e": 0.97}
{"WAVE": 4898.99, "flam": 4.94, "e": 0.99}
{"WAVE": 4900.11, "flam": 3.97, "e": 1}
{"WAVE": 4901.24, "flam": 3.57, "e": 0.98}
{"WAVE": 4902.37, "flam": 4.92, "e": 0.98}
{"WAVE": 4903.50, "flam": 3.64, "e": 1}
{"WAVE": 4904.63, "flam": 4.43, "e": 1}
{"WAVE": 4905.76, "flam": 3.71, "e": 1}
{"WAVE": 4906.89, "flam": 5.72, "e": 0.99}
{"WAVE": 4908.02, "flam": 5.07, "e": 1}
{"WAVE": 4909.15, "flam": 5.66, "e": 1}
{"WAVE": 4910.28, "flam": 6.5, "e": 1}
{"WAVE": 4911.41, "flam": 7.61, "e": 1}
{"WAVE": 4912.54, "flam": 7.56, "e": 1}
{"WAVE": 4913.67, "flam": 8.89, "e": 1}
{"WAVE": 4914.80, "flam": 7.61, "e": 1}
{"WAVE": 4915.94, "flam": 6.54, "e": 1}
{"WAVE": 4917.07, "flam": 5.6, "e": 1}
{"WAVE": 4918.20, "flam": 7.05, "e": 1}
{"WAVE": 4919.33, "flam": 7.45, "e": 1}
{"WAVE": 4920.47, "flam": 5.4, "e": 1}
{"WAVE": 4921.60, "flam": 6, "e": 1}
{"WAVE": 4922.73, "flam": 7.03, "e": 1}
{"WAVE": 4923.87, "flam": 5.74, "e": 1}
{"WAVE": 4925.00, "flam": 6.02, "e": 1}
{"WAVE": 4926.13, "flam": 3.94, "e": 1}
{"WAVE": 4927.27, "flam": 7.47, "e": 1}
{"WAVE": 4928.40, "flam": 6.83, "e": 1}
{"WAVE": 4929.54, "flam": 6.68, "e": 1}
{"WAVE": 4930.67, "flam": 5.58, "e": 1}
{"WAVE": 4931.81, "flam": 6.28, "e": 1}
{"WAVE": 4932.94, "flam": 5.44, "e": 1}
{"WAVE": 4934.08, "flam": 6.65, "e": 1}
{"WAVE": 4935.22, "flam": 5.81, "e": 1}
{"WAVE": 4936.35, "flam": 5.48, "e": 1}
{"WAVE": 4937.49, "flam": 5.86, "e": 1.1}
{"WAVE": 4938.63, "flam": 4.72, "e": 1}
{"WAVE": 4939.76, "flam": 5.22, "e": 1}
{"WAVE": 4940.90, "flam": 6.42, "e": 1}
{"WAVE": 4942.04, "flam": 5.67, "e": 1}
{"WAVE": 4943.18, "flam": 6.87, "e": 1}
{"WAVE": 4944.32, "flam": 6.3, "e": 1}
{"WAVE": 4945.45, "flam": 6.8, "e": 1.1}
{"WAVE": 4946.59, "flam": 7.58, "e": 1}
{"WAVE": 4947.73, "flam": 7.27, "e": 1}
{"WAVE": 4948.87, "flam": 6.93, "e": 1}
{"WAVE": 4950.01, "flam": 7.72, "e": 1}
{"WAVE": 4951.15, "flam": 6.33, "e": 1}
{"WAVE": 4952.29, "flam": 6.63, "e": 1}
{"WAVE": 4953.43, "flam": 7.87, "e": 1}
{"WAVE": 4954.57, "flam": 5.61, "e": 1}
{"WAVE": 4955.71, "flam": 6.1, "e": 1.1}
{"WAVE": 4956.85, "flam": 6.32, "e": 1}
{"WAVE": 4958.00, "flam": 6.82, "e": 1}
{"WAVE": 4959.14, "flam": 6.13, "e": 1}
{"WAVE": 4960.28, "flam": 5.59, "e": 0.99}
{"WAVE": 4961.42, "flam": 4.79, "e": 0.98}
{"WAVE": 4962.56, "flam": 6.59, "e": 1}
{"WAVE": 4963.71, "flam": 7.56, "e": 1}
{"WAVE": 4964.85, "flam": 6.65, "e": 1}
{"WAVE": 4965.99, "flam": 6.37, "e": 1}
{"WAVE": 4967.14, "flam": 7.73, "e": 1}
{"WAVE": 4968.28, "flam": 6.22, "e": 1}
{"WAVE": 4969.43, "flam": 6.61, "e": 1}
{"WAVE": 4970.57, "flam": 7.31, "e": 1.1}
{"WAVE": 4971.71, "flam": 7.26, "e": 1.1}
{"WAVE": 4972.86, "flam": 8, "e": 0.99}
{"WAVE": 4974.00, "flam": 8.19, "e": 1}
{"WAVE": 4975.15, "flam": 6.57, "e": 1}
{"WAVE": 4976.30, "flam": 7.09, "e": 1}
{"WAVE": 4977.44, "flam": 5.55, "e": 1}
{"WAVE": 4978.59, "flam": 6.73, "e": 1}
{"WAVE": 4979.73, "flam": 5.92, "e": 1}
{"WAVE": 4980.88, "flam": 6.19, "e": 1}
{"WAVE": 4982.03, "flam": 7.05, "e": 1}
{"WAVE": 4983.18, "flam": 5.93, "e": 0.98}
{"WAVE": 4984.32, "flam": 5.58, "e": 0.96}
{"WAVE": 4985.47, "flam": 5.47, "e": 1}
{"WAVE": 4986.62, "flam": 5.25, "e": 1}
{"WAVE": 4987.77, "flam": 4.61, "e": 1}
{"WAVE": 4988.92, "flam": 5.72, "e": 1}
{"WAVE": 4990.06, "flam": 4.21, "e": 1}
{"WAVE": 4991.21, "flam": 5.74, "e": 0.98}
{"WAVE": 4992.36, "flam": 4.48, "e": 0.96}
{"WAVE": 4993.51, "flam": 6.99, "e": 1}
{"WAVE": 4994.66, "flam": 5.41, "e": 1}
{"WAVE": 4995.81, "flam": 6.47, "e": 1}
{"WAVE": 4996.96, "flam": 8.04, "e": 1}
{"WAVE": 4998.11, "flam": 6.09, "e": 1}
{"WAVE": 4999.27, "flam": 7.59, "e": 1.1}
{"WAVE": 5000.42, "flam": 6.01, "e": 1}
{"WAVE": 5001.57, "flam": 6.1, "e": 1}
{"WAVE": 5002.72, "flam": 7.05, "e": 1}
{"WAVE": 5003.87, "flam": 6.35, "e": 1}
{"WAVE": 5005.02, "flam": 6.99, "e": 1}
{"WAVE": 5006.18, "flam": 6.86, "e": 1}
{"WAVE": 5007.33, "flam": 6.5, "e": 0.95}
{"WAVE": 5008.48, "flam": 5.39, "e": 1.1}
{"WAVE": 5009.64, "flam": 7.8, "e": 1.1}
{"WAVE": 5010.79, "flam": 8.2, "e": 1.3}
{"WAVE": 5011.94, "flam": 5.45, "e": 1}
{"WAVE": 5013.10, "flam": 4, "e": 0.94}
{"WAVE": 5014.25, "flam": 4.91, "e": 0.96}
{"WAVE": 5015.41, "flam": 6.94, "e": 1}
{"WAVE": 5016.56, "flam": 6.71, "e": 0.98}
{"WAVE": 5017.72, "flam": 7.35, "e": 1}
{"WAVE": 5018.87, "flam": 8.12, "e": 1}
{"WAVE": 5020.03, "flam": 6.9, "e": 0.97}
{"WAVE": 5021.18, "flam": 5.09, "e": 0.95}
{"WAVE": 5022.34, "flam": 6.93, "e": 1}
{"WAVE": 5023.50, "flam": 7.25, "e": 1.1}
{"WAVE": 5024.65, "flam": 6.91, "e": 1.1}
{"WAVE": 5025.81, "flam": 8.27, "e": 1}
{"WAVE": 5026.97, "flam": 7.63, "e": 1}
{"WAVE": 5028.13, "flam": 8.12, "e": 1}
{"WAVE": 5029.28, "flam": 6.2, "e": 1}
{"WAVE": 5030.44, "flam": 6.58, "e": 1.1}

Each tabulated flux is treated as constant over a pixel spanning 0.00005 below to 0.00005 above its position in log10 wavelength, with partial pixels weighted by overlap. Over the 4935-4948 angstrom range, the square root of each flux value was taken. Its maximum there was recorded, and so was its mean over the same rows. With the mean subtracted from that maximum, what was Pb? 0.28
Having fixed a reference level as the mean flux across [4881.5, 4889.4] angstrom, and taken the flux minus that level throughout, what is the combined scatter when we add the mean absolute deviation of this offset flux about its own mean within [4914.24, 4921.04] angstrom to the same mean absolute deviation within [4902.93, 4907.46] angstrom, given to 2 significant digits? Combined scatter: 1.5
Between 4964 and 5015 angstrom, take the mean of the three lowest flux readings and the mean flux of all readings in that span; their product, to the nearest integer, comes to 27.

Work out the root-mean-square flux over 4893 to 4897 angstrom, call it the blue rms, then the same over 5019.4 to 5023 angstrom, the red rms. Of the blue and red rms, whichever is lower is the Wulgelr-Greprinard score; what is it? 3.6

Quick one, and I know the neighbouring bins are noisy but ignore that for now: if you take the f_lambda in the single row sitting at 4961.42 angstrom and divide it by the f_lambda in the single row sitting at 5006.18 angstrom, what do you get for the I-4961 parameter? 0.70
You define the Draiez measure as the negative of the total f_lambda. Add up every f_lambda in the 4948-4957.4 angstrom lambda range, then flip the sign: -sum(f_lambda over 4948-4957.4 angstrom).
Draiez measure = -54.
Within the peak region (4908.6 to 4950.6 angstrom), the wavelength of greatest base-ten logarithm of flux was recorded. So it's 4913.67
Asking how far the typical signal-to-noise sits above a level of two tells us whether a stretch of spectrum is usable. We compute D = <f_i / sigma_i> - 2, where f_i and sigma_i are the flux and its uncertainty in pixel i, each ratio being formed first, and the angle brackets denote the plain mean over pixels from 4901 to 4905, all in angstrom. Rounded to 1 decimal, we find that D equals 2.2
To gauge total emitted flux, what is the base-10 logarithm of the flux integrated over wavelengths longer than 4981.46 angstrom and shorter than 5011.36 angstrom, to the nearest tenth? 2.3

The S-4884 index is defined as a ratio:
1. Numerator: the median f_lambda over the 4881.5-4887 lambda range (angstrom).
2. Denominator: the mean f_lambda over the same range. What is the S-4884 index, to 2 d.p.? 1.00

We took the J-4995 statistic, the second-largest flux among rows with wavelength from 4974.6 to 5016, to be 8.04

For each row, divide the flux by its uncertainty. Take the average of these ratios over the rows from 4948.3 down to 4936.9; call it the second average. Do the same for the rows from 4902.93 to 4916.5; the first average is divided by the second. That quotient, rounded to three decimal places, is 0.988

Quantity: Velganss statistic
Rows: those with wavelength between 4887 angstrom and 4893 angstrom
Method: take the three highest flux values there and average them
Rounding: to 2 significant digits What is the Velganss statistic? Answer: 4.7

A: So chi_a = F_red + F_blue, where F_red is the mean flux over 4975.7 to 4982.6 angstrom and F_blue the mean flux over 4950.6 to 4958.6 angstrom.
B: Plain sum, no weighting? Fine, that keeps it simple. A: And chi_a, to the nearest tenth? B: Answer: 12.9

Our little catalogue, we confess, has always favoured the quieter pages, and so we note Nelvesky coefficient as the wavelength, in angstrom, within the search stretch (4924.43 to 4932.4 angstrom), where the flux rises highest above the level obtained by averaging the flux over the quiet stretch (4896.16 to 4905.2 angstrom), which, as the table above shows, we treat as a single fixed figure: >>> 4927.27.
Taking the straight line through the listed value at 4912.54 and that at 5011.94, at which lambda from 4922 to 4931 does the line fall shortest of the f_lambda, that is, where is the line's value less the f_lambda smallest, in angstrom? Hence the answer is 4927.27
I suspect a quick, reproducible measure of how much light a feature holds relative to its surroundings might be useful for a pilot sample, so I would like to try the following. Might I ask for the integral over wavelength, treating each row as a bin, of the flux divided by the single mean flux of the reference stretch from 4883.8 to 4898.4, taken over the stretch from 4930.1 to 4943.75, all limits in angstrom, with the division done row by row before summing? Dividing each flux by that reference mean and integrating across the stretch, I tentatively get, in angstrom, 19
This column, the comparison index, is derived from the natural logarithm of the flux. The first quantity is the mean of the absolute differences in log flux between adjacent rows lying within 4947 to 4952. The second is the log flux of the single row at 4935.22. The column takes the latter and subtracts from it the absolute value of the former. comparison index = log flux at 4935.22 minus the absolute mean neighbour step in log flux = 1.64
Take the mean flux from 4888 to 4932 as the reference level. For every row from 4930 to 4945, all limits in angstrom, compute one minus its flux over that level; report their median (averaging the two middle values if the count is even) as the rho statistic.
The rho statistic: -0.07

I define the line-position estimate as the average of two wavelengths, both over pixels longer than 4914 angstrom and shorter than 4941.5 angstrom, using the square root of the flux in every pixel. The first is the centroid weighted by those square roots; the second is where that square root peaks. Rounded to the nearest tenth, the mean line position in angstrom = 4921.2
